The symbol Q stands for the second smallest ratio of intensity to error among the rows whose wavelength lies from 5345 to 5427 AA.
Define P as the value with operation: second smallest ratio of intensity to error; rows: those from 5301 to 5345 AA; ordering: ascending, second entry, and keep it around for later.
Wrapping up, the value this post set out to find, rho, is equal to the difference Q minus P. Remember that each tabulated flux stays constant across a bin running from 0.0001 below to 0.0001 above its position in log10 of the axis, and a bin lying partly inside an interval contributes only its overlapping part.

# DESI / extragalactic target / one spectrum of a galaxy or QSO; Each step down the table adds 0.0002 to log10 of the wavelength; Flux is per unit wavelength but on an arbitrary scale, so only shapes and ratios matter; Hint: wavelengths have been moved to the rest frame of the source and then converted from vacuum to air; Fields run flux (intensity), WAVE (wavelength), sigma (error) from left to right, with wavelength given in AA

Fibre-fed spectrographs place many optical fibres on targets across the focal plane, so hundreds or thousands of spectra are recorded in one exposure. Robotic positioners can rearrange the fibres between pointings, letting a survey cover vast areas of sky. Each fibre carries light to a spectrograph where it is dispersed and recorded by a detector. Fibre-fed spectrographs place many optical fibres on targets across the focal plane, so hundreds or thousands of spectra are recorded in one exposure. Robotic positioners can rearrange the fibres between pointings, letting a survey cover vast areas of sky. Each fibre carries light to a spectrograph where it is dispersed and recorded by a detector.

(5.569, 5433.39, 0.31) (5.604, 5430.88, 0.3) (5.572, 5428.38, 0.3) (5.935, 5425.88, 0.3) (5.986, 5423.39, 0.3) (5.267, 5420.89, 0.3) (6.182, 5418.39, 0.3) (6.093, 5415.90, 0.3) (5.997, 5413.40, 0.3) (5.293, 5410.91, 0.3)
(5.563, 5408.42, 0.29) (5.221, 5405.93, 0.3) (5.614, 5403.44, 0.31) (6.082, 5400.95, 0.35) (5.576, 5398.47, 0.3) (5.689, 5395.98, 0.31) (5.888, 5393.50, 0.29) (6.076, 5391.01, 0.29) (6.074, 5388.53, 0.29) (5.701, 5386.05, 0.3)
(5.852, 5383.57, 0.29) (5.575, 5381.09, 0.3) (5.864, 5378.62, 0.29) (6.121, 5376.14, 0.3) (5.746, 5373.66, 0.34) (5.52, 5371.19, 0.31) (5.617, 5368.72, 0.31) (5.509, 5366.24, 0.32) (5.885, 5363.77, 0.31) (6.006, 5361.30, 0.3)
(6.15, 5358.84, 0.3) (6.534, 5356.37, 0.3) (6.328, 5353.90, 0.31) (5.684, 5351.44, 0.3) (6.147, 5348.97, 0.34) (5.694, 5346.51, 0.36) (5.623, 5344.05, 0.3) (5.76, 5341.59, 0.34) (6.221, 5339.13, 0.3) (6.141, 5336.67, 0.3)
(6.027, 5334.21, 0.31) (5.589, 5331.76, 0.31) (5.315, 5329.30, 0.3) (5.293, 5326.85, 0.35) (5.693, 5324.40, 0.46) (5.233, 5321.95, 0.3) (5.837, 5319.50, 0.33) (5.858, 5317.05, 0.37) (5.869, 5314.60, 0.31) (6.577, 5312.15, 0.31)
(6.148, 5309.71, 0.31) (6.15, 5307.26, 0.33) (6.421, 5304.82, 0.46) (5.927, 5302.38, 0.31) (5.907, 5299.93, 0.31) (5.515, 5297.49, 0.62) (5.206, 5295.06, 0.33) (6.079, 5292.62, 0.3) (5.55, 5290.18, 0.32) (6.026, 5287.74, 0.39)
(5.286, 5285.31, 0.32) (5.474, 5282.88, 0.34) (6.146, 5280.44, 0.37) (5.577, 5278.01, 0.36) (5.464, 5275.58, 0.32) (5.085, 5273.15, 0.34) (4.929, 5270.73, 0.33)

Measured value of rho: 3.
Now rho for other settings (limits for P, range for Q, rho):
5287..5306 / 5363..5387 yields 3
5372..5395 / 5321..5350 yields -3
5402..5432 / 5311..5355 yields -2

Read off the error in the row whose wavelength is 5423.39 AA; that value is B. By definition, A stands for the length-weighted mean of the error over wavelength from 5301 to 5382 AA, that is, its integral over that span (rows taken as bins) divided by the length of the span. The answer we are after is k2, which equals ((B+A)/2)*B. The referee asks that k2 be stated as 0.094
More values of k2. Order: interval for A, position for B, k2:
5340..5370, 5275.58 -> 0.102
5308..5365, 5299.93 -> 0.098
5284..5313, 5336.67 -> 0.099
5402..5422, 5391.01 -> 0.086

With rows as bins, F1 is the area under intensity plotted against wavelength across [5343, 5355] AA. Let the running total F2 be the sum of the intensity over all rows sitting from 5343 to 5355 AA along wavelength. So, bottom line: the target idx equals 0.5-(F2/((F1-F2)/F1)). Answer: -50.0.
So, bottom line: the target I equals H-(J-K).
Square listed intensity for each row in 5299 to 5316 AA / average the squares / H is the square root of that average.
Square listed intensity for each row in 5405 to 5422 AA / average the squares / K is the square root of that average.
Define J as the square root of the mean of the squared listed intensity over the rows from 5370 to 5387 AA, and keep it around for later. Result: 6.05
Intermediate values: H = 6.15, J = 5.77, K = 5.67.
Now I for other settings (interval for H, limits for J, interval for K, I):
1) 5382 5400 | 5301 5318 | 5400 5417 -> 5.40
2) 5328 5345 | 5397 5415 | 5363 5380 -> 5.95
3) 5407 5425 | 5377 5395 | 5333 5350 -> 5.87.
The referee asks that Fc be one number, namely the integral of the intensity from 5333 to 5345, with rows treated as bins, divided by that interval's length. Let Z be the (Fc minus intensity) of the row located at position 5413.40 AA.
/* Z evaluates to -0.04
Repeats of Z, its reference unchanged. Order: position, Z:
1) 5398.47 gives 0.38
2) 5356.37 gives -0.57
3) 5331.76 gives 0.37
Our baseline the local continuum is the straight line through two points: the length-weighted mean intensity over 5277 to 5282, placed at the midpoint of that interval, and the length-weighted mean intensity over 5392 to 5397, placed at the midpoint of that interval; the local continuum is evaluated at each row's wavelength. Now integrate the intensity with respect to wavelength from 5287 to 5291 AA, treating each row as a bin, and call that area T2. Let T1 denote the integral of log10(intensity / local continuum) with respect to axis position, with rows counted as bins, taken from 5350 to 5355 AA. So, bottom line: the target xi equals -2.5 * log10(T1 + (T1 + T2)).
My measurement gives -3.42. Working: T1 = 0.07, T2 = 23.1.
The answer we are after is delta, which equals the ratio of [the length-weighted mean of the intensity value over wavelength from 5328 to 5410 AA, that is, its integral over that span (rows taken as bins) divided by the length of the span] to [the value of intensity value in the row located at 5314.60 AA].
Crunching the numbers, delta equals 0.99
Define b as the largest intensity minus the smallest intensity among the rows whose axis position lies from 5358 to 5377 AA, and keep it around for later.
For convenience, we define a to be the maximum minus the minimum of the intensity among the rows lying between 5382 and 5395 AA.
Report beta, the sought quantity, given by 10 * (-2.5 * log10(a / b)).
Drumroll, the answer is 6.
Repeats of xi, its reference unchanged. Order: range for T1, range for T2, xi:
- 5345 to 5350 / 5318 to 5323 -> -3.61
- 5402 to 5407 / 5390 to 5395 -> -3.68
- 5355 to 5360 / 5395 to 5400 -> -3.64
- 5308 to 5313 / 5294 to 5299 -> -3.59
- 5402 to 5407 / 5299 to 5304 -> -3.67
